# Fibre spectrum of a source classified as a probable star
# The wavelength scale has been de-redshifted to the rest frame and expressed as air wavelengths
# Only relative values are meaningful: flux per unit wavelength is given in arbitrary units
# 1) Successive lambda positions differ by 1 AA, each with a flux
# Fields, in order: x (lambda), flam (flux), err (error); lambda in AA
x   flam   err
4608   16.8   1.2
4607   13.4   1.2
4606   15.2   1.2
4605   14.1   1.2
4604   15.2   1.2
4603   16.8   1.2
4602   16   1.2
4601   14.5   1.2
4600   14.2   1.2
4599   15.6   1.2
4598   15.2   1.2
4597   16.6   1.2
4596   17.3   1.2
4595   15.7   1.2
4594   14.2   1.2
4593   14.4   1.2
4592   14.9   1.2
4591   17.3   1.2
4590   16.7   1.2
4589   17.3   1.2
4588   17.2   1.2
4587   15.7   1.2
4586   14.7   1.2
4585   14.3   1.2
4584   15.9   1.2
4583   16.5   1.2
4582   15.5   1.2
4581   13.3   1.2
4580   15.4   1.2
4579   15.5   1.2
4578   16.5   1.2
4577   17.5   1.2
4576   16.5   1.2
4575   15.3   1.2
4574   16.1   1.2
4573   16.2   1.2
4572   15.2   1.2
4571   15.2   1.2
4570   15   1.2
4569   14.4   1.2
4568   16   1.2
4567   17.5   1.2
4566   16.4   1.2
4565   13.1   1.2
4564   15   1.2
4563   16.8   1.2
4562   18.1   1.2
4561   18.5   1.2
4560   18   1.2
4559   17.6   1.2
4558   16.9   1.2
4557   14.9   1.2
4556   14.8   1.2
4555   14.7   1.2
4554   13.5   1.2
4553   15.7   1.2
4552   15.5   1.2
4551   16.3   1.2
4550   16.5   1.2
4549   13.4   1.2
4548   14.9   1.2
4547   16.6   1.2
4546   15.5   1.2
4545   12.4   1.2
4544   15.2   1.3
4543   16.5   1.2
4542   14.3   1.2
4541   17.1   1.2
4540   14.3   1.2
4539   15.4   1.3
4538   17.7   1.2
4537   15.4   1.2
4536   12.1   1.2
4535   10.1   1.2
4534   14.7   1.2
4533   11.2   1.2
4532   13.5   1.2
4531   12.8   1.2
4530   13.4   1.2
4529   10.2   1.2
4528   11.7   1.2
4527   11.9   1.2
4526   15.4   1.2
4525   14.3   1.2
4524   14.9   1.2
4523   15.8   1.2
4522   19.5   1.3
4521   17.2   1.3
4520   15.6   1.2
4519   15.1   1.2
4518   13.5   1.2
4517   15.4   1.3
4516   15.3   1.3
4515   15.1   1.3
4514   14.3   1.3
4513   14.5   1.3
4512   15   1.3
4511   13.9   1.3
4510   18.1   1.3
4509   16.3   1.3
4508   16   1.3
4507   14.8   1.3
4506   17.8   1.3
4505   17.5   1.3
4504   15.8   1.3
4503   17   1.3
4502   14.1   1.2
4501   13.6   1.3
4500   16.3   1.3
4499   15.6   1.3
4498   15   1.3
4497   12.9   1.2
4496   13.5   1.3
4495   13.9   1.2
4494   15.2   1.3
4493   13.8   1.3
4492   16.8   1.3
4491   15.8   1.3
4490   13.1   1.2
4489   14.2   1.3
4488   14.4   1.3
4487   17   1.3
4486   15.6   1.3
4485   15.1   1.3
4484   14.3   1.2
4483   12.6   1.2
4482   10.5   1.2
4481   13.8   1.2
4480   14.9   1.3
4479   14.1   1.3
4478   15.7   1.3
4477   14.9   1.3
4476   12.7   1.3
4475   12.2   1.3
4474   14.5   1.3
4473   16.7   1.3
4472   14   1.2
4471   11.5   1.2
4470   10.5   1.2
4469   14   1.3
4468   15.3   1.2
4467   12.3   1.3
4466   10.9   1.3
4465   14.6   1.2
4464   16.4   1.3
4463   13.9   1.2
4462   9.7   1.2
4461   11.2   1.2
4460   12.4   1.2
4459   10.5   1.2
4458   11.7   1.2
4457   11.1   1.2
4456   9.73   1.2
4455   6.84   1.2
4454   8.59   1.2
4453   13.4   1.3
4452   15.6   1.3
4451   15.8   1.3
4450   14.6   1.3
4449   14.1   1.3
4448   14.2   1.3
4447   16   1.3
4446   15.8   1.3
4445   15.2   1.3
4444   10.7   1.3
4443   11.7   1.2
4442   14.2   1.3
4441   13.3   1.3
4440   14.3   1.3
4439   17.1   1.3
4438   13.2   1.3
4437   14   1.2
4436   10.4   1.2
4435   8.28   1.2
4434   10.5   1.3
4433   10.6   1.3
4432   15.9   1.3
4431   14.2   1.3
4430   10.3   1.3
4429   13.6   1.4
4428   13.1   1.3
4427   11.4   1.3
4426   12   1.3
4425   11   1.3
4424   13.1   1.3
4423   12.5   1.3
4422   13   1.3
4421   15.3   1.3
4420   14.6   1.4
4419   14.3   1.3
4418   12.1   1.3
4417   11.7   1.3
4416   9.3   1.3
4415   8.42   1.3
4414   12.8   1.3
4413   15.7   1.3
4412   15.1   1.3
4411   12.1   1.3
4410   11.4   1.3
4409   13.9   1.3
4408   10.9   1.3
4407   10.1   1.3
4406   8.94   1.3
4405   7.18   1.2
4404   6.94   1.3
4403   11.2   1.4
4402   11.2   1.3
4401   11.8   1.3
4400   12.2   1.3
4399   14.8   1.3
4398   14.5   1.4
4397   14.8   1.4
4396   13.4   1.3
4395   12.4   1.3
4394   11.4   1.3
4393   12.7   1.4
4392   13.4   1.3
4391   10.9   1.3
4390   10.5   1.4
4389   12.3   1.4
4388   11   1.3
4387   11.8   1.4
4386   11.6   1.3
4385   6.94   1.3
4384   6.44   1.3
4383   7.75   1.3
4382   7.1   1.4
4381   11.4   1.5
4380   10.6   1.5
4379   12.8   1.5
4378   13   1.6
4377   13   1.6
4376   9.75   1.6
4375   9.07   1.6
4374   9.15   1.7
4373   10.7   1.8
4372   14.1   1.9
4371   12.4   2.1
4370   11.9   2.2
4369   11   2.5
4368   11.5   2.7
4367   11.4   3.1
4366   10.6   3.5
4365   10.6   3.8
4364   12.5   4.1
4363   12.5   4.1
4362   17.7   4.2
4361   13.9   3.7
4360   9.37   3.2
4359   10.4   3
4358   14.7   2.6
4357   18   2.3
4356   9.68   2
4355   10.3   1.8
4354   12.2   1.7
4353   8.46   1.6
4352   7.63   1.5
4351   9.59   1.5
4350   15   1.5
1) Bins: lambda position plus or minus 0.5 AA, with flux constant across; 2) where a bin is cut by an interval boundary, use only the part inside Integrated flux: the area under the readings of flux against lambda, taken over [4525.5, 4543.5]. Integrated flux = 248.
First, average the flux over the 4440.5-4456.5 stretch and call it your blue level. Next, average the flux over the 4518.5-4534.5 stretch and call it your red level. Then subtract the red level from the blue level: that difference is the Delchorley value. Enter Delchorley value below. -1.1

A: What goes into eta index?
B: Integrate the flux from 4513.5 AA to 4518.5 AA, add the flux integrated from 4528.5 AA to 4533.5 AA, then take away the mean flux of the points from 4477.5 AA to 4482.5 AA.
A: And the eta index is 121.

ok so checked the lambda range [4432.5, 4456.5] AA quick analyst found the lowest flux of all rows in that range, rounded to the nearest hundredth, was 6.84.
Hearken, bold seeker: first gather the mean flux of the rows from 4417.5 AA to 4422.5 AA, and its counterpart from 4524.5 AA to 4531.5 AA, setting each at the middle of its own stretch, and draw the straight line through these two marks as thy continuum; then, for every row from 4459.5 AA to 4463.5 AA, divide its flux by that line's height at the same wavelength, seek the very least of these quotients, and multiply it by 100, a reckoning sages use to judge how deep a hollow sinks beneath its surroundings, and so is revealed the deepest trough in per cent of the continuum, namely 72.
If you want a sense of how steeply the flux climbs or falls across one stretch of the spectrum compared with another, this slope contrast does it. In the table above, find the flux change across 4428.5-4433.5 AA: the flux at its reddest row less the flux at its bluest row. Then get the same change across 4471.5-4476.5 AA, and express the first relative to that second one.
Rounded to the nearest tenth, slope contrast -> 2.3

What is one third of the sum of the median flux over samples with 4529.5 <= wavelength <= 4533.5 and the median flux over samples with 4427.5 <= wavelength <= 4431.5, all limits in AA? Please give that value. 8.82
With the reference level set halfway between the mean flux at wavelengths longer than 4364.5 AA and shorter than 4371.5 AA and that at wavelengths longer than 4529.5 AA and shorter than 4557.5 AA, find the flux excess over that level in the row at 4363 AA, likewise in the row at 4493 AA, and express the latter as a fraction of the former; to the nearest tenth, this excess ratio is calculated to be -1.8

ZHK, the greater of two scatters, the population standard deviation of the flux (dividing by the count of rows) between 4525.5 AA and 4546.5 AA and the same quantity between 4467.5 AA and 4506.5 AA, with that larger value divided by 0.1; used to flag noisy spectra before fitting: 21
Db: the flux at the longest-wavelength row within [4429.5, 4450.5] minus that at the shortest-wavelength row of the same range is 4.3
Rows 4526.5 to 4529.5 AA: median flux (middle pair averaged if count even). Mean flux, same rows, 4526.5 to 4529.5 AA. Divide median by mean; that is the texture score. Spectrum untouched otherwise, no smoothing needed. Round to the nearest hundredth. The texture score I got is 1.04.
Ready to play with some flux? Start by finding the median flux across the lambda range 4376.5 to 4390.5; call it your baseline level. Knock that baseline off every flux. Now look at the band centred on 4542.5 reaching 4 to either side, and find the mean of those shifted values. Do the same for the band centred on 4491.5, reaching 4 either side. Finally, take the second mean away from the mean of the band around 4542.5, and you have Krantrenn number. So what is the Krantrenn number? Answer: 0.44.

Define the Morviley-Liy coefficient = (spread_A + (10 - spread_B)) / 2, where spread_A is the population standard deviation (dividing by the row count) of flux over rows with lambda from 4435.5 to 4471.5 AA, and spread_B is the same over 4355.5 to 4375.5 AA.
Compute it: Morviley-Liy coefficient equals 4.95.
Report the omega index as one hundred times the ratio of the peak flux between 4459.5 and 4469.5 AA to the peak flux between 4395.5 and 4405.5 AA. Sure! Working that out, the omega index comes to 111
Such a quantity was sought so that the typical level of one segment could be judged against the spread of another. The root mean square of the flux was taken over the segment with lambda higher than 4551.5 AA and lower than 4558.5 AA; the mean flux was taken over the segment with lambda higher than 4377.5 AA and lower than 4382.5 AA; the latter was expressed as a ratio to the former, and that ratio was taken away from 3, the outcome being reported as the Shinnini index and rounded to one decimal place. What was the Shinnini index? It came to 2.3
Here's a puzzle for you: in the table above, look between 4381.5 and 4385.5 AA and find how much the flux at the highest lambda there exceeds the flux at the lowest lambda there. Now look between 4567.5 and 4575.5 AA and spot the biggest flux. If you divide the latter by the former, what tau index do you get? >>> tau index -101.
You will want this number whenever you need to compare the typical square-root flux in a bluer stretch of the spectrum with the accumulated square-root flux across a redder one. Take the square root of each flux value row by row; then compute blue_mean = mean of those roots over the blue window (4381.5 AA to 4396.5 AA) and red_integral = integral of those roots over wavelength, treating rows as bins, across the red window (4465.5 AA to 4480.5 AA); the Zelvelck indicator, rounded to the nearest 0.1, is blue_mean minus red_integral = -52.0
